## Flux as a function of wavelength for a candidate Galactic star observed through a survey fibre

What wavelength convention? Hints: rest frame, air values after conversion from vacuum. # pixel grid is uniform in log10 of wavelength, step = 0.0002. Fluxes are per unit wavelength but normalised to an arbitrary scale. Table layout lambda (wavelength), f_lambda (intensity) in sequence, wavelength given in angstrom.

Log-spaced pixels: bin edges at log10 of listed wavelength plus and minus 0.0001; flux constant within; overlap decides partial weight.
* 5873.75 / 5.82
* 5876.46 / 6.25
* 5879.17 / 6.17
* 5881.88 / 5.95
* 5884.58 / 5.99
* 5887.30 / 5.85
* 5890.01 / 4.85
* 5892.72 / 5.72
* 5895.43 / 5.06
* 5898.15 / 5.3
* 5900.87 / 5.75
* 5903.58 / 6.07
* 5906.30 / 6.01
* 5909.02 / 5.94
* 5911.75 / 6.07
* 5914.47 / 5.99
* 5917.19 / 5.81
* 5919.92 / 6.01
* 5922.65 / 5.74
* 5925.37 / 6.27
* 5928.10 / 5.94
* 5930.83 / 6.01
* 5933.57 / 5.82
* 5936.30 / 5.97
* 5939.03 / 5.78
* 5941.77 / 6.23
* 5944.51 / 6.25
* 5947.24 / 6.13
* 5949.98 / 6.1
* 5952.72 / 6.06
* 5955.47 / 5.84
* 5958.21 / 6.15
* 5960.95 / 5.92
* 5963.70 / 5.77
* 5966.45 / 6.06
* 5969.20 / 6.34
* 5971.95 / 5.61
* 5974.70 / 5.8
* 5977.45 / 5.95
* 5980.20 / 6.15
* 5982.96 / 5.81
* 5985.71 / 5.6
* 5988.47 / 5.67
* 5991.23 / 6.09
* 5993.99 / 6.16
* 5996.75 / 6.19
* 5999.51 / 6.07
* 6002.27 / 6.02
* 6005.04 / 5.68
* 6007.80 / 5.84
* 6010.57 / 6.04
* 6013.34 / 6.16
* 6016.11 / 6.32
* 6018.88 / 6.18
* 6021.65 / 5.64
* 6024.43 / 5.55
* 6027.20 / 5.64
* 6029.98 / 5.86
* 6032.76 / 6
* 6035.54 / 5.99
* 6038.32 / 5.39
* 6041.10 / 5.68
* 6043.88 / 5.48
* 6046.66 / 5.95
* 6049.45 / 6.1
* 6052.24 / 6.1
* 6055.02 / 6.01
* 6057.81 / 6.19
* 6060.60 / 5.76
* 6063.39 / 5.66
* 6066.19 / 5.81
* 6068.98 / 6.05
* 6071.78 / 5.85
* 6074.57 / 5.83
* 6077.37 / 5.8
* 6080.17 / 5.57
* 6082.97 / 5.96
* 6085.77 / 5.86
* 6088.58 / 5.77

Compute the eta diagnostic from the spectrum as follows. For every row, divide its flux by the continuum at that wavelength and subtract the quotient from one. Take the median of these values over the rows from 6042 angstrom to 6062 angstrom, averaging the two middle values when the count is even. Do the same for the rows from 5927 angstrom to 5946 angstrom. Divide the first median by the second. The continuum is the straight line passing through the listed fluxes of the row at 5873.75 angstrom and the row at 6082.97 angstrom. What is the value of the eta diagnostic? 0.63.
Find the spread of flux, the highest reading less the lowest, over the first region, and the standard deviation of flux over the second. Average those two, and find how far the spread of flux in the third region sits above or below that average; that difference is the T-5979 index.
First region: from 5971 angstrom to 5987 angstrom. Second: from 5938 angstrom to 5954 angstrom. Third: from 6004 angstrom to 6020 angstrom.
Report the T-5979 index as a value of 0.3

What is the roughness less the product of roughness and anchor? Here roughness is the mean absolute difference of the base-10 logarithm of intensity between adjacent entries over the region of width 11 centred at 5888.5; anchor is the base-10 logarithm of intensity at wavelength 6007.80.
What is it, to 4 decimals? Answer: 0.0127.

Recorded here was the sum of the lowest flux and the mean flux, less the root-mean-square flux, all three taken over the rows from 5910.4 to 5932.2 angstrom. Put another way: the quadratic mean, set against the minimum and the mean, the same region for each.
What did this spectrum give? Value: 5.74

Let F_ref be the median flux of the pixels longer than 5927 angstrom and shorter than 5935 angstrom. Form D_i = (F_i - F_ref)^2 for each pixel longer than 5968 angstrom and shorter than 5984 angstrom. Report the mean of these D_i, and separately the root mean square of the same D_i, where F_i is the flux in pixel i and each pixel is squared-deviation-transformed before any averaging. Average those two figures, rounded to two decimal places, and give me 0.07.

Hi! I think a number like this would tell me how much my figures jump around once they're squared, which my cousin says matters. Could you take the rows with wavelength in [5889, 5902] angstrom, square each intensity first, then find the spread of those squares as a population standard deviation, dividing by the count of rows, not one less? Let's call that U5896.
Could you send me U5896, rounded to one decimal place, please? 3.8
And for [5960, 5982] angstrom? 2.6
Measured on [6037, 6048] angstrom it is 2.4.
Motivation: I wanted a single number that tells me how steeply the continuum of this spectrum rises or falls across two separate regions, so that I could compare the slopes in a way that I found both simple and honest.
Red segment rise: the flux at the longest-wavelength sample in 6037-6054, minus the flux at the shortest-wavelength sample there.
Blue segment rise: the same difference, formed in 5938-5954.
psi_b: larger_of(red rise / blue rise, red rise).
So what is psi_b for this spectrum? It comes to 2.5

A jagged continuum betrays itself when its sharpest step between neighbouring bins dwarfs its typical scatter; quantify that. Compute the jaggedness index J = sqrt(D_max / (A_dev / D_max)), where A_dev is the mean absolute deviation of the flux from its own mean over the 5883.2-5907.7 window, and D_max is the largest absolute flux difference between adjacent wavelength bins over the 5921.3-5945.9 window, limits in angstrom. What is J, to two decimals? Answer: 0.87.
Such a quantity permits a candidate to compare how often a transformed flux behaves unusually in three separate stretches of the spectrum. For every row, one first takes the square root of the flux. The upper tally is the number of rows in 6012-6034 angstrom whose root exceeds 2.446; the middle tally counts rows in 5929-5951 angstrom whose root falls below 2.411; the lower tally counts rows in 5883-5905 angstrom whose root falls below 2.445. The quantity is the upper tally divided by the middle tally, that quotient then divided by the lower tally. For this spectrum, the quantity 0.67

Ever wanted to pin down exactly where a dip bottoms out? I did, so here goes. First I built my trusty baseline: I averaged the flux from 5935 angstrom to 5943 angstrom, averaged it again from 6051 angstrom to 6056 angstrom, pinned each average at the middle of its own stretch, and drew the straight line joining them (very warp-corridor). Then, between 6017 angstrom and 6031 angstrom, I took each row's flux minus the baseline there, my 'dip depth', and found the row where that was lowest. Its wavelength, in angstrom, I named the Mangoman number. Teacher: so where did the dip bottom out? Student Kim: 6024.43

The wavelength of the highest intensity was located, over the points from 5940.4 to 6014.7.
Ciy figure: 5969.20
